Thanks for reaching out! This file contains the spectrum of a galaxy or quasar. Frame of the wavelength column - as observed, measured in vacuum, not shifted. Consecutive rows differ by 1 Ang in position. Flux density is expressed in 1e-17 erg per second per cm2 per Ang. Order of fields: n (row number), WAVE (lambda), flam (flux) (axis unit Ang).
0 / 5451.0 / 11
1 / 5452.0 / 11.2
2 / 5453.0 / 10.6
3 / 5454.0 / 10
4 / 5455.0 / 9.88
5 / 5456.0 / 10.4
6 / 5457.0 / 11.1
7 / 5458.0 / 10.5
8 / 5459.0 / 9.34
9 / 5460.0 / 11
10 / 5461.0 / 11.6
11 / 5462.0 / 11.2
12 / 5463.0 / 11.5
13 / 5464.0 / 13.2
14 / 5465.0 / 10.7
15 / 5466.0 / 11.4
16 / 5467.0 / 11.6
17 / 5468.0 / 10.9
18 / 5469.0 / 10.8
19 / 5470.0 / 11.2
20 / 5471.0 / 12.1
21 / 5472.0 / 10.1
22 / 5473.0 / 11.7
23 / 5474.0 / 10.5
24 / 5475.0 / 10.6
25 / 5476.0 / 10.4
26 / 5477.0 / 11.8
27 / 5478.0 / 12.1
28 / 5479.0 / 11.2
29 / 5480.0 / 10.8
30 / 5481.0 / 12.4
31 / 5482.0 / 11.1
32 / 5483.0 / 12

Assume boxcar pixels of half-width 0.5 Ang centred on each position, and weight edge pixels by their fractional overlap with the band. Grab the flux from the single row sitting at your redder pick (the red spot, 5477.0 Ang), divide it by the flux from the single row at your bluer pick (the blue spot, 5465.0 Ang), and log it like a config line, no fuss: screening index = 1.10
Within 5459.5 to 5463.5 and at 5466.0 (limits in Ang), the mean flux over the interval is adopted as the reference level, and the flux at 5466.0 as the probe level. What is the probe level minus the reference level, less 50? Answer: -49.9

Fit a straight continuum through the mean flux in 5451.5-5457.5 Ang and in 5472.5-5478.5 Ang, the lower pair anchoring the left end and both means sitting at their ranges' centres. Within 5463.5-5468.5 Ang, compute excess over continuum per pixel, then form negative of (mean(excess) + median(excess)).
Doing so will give -1.2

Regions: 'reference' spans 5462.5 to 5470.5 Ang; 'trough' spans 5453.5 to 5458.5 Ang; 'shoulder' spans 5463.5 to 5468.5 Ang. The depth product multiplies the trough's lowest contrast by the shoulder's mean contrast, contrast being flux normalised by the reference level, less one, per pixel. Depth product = -0.002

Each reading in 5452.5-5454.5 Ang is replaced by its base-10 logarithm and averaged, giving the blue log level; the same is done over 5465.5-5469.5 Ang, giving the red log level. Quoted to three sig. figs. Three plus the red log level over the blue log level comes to 4.03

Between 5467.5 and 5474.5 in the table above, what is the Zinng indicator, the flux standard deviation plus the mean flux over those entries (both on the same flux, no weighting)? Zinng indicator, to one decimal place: 11.7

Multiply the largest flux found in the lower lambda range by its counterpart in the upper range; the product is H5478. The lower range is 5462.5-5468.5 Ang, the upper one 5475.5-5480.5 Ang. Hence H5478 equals 160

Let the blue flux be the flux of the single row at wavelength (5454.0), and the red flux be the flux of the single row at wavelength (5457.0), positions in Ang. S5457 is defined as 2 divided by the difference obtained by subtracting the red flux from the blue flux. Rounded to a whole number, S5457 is -2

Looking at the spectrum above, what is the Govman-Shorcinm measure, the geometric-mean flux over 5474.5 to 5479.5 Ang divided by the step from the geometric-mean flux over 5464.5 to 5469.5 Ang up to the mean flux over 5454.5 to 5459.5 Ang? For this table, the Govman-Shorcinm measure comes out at -13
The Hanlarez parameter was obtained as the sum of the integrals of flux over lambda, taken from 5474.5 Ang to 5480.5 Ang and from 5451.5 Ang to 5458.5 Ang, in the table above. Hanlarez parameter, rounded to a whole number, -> 141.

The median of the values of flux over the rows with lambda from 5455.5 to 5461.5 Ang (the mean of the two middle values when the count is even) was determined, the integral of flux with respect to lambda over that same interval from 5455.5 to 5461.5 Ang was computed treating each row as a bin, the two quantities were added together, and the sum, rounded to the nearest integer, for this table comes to 75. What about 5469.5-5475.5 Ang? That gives 77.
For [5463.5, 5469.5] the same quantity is 80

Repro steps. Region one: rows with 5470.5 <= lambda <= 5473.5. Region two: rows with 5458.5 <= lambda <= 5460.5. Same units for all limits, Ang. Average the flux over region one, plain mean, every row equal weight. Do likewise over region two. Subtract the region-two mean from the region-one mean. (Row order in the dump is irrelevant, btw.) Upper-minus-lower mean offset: 1.1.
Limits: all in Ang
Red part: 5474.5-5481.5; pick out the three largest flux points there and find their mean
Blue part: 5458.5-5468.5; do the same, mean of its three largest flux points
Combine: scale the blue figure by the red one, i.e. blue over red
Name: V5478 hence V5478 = 1.00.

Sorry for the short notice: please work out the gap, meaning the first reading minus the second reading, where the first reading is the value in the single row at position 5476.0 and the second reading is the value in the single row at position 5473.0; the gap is -1.3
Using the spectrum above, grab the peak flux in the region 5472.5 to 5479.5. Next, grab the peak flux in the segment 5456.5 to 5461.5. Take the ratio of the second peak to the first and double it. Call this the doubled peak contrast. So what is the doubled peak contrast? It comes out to 1.917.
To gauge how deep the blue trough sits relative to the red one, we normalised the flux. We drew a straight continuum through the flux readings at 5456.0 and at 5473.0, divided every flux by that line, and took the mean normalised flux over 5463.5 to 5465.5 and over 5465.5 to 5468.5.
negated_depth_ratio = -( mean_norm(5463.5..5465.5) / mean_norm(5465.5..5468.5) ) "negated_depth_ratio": -1.08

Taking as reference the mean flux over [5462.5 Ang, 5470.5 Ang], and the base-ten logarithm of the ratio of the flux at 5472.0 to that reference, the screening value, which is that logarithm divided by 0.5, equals -0.11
